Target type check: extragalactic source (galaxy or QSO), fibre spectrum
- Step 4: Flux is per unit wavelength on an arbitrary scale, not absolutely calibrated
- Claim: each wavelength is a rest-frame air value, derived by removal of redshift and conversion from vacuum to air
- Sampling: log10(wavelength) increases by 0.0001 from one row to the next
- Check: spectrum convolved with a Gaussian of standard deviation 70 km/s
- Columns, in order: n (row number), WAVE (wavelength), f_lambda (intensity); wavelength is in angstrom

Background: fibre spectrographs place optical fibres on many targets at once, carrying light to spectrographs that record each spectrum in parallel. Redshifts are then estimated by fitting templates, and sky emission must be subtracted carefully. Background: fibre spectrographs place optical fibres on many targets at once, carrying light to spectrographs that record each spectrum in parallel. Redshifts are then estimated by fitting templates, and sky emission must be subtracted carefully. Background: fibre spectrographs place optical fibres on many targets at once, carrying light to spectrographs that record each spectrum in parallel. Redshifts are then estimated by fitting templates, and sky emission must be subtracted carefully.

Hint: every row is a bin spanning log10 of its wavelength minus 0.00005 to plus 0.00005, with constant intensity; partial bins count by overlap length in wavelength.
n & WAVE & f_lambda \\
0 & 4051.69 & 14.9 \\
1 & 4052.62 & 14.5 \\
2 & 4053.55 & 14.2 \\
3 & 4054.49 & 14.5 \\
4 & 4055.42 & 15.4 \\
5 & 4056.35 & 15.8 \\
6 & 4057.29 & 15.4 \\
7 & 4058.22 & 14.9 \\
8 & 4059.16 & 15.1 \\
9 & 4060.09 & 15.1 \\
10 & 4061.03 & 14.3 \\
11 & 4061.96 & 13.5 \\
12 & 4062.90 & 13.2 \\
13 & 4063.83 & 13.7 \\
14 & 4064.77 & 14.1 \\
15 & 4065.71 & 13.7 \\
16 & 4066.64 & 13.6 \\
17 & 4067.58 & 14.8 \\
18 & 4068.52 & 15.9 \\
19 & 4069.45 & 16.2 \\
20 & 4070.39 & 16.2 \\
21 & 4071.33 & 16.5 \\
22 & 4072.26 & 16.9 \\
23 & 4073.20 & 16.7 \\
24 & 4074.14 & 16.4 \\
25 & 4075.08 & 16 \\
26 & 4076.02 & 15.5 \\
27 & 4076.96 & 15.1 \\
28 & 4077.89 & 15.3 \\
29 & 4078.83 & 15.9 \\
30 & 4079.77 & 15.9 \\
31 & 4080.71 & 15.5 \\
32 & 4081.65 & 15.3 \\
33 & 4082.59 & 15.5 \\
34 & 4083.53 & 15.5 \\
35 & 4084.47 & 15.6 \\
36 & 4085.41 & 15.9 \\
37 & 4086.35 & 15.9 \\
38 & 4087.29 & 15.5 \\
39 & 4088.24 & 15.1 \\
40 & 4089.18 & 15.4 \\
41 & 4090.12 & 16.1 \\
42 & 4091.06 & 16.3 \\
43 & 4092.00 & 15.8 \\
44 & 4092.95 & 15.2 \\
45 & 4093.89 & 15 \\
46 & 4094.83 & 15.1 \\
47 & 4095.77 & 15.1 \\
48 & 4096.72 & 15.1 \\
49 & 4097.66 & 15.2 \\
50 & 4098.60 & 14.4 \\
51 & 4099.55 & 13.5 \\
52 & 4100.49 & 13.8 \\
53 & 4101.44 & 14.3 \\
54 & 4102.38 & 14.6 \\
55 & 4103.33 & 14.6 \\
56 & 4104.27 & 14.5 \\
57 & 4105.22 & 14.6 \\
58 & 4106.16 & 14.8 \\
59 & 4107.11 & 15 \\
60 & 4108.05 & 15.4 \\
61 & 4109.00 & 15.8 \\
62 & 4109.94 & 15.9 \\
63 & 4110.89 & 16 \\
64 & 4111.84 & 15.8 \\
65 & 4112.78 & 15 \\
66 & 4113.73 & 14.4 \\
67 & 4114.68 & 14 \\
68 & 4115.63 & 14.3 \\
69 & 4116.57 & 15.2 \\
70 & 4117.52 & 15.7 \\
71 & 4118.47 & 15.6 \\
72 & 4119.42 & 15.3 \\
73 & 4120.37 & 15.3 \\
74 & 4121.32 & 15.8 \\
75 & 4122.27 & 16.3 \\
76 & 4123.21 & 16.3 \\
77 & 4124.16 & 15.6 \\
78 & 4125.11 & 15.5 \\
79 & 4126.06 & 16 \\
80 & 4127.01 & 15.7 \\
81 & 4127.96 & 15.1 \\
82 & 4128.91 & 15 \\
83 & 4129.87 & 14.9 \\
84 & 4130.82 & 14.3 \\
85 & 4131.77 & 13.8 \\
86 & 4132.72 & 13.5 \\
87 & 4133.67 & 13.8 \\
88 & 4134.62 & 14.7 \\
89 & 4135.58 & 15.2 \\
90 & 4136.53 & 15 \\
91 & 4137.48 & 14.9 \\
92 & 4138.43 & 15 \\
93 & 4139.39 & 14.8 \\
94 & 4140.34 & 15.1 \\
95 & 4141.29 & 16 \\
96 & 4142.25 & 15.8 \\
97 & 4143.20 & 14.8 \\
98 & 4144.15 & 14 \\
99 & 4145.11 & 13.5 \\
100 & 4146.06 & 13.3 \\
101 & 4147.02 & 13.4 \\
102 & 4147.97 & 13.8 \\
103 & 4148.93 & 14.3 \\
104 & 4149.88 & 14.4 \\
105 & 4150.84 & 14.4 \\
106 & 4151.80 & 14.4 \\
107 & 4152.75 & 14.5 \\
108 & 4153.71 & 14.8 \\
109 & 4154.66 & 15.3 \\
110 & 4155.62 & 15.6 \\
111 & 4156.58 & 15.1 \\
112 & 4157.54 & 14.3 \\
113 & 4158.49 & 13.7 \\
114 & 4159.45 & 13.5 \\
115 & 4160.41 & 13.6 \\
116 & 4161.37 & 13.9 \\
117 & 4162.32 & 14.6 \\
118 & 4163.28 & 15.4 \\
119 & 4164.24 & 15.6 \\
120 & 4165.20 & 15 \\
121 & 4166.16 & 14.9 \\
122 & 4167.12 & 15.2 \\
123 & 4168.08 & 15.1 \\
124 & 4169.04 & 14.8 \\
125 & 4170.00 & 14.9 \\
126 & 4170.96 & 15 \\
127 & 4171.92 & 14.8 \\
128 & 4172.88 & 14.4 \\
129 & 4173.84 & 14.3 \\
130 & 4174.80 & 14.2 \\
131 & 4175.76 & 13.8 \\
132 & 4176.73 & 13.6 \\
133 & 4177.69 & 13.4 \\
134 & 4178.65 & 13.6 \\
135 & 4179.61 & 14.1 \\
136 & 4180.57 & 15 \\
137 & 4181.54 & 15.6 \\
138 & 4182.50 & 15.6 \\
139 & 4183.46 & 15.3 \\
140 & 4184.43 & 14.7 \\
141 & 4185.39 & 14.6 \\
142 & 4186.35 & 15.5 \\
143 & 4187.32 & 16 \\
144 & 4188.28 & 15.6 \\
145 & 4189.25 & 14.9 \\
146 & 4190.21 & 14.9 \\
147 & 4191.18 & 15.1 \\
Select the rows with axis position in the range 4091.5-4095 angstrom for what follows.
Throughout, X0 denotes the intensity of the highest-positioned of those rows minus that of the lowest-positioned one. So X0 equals -0.7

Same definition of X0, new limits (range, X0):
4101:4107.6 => 0.7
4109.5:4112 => -0.1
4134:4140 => 0.1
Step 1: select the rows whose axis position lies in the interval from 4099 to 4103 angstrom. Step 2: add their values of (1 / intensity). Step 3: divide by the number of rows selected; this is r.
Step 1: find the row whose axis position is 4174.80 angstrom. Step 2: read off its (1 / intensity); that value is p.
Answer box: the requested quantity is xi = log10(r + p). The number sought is -0.85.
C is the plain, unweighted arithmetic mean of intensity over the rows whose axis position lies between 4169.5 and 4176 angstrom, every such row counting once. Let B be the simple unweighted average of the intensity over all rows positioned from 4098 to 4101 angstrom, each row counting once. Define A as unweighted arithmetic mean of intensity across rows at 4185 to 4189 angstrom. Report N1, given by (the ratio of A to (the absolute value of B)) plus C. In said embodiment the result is 15.6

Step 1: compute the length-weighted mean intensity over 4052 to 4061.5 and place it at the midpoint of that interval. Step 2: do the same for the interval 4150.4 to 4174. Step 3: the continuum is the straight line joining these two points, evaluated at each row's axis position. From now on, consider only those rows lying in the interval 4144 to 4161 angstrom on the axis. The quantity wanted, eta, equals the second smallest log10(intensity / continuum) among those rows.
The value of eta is -0.041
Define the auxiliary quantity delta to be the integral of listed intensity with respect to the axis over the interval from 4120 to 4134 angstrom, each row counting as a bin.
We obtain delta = 212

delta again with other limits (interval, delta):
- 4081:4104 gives 349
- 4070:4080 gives 160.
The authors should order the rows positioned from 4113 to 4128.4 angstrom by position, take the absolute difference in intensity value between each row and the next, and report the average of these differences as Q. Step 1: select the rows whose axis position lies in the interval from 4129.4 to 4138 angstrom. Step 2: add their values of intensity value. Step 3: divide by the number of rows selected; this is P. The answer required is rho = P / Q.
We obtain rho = 38.0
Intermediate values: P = 14.46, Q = 0.38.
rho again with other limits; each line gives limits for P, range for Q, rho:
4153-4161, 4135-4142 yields 48.3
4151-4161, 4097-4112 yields 47.2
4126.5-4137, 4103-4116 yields 48.8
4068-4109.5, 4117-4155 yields 44.8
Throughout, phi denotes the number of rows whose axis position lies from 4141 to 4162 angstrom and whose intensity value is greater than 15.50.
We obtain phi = 3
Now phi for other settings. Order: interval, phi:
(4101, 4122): 7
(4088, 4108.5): 3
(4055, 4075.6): 9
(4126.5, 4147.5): 3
